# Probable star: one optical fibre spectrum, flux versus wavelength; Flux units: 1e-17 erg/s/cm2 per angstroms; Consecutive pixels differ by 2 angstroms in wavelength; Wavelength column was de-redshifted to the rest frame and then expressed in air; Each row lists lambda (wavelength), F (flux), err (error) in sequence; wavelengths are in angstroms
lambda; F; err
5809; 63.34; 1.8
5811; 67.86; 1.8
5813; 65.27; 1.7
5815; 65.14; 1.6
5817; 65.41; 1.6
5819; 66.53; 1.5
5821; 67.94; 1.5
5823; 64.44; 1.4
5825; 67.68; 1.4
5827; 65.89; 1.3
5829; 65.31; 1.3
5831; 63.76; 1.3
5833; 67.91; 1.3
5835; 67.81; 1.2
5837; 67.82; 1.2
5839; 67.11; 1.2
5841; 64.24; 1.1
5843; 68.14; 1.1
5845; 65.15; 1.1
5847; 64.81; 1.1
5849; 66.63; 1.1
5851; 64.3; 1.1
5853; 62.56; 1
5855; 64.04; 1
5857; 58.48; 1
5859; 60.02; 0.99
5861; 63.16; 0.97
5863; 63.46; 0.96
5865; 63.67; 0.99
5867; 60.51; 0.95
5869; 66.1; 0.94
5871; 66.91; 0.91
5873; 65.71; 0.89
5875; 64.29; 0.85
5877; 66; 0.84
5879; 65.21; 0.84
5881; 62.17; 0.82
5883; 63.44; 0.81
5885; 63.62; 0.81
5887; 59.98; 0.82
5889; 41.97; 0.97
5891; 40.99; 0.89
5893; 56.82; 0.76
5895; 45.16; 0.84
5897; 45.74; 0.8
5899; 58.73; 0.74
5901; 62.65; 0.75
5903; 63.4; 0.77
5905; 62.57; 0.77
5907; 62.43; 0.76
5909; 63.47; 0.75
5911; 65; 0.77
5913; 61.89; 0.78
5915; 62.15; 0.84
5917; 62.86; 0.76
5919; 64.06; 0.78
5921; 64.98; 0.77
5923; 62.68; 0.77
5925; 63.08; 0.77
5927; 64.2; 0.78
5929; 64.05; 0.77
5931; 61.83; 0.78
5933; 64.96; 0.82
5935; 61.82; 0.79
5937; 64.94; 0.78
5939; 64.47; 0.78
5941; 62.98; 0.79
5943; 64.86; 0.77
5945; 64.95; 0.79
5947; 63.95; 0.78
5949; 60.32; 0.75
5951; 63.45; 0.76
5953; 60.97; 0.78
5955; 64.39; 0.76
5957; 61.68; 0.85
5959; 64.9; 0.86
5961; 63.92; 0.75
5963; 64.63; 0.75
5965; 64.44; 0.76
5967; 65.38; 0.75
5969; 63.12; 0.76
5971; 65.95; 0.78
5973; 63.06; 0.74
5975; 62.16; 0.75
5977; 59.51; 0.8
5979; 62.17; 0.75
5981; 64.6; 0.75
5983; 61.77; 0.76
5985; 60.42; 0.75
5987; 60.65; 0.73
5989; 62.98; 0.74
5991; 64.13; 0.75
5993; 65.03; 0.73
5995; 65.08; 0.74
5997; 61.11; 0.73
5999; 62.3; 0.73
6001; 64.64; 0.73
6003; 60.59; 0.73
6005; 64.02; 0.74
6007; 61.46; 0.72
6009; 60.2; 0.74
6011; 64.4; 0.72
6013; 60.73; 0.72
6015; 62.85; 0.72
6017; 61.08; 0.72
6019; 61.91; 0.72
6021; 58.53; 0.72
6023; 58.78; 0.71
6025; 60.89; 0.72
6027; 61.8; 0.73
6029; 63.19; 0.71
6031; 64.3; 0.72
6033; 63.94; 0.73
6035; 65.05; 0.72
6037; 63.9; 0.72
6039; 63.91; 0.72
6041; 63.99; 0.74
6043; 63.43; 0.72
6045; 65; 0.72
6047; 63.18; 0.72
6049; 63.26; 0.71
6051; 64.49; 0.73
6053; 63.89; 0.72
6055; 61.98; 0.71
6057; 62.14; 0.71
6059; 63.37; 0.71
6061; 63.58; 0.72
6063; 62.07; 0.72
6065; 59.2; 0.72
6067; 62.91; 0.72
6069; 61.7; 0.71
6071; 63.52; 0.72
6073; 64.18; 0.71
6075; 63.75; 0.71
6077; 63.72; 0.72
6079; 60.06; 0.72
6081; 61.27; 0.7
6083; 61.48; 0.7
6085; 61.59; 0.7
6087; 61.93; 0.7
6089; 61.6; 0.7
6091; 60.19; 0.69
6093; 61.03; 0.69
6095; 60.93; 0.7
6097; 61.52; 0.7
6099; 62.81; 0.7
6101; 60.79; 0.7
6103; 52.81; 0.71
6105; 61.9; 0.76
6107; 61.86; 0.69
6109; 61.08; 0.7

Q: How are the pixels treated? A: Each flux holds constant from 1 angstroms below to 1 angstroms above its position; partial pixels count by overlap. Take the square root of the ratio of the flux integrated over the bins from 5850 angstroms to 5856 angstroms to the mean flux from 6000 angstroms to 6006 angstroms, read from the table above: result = 2.46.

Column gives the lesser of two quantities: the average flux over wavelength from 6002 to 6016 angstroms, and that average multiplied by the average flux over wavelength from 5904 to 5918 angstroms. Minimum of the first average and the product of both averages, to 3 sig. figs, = 62.0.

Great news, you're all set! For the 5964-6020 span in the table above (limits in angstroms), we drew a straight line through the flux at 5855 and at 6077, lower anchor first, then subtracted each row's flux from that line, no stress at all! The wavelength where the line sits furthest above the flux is 5977 angstroms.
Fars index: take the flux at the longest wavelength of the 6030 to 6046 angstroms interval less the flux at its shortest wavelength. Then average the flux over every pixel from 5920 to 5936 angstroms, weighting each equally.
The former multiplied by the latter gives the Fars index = 44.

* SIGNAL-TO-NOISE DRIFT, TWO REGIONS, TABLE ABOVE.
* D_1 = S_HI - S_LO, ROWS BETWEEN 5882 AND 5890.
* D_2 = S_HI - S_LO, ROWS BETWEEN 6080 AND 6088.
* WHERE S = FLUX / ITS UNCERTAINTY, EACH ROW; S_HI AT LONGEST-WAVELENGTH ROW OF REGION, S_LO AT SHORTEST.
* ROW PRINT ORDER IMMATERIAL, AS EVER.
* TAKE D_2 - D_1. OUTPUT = 36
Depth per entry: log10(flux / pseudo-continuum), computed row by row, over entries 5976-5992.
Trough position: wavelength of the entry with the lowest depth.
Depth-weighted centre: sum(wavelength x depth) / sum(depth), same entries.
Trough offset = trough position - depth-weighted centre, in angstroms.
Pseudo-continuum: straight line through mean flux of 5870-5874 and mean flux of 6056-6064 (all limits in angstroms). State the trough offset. -5.5 angstroms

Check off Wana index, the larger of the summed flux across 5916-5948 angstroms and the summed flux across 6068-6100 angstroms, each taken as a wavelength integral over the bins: 2041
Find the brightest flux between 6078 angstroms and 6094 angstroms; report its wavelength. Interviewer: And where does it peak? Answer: 6087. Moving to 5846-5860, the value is 5849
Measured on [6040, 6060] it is 6045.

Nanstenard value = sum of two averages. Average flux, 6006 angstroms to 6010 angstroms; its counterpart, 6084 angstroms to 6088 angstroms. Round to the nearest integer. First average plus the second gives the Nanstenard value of 123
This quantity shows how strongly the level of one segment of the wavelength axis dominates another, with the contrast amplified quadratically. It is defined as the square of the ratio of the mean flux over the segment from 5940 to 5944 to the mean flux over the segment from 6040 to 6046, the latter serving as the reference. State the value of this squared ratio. 0.99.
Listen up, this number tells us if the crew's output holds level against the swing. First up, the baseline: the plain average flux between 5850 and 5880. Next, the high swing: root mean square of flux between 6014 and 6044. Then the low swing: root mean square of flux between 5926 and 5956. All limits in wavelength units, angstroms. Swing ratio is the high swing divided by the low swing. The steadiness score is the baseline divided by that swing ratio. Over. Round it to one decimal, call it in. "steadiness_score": 64.6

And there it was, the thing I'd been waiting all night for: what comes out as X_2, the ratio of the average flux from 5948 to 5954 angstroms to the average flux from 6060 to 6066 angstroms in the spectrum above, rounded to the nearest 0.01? 1.00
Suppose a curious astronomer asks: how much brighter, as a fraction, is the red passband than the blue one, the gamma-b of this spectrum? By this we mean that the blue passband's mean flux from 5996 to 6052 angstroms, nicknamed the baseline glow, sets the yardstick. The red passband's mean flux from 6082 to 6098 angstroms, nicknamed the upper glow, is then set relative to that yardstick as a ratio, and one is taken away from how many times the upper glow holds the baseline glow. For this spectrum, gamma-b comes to -0.021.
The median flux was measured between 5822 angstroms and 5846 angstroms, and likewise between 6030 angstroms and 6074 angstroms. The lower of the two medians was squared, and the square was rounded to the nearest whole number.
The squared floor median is 4039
